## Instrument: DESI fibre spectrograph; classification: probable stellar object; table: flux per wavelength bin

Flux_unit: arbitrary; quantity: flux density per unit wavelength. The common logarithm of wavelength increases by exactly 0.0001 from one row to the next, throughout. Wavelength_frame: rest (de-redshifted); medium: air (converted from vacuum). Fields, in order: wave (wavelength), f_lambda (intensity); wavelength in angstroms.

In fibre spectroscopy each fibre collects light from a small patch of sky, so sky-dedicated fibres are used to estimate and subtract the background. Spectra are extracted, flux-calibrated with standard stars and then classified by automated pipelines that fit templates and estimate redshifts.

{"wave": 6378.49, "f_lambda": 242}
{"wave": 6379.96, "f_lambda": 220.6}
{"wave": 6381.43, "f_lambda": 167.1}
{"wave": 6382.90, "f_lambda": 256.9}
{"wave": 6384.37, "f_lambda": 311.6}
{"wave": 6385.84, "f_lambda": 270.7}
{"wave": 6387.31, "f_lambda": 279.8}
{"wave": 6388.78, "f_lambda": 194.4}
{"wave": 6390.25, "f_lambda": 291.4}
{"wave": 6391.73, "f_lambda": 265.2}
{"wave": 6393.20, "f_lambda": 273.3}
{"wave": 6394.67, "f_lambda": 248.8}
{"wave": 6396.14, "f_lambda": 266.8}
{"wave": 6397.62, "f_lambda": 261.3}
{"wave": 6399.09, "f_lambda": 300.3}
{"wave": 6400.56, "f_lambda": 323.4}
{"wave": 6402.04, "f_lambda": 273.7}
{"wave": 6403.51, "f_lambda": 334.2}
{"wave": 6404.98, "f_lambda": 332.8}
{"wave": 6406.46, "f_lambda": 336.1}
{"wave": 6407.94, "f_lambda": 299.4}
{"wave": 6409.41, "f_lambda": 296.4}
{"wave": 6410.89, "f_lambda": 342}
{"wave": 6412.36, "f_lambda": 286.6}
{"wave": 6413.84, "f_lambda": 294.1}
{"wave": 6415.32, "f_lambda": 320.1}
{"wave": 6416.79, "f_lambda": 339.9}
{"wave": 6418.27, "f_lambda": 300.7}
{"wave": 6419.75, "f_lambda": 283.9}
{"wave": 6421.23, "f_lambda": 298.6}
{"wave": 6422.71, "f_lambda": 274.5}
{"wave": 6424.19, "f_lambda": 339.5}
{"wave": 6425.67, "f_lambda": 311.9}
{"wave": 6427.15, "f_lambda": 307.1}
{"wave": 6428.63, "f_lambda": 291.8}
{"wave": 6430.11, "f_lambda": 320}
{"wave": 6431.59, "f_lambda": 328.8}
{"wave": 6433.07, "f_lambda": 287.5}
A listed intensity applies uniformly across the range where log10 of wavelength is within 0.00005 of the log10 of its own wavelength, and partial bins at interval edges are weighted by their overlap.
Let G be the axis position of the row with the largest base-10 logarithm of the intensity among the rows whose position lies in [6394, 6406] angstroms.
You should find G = 6403.51 angstroms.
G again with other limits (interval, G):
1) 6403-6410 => 6406.46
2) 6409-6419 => 6410.89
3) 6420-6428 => 6424.19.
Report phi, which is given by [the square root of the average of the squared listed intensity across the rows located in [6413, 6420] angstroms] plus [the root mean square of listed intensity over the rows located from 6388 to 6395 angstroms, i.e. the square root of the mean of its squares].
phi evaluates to 565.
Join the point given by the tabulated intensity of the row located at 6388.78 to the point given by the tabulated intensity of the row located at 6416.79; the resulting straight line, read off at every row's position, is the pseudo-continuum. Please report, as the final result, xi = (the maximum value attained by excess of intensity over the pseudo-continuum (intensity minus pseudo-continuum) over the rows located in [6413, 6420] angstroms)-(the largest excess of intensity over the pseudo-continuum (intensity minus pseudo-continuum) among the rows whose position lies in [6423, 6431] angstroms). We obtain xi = 39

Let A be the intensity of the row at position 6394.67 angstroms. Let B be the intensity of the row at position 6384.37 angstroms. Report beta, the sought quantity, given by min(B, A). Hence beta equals 249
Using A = 248.8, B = 311.6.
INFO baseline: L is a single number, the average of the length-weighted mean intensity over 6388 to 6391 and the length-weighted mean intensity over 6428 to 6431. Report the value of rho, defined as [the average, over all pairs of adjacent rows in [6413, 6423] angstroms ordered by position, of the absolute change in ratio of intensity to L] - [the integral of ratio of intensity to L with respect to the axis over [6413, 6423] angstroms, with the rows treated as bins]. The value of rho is -10.9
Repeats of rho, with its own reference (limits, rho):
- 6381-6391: -9.1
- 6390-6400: -9.8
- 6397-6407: -11.1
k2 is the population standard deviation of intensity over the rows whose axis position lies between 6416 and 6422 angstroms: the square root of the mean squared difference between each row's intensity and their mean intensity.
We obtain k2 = 20.7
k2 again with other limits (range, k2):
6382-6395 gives 30.7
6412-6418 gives 21.2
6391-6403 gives 22.4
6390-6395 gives 15.3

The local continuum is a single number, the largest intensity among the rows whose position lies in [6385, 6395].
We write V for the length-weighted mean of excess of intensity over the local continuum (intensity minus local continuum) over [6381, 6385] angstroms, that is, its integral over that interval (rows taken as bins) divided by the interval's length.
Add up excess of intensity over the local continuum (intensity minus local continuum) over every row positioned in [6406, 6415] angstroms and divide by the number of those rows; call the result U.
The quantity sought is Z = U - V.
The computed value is 60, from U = 18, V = -42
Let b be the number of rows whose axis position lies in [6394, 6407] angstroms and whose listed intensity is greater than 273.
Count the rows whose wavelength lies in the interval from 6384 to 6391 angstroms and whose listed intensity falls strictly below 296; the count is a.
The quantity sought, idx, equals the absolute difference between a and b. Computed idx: 2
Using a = 4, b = 6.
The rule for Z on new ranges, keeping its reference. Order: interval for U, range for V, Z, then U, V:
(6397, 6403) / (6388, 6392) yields 41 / -2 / -42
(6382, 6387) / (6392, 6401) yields 3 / -12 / -15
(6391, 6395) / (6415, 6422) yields -45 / -29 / 16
